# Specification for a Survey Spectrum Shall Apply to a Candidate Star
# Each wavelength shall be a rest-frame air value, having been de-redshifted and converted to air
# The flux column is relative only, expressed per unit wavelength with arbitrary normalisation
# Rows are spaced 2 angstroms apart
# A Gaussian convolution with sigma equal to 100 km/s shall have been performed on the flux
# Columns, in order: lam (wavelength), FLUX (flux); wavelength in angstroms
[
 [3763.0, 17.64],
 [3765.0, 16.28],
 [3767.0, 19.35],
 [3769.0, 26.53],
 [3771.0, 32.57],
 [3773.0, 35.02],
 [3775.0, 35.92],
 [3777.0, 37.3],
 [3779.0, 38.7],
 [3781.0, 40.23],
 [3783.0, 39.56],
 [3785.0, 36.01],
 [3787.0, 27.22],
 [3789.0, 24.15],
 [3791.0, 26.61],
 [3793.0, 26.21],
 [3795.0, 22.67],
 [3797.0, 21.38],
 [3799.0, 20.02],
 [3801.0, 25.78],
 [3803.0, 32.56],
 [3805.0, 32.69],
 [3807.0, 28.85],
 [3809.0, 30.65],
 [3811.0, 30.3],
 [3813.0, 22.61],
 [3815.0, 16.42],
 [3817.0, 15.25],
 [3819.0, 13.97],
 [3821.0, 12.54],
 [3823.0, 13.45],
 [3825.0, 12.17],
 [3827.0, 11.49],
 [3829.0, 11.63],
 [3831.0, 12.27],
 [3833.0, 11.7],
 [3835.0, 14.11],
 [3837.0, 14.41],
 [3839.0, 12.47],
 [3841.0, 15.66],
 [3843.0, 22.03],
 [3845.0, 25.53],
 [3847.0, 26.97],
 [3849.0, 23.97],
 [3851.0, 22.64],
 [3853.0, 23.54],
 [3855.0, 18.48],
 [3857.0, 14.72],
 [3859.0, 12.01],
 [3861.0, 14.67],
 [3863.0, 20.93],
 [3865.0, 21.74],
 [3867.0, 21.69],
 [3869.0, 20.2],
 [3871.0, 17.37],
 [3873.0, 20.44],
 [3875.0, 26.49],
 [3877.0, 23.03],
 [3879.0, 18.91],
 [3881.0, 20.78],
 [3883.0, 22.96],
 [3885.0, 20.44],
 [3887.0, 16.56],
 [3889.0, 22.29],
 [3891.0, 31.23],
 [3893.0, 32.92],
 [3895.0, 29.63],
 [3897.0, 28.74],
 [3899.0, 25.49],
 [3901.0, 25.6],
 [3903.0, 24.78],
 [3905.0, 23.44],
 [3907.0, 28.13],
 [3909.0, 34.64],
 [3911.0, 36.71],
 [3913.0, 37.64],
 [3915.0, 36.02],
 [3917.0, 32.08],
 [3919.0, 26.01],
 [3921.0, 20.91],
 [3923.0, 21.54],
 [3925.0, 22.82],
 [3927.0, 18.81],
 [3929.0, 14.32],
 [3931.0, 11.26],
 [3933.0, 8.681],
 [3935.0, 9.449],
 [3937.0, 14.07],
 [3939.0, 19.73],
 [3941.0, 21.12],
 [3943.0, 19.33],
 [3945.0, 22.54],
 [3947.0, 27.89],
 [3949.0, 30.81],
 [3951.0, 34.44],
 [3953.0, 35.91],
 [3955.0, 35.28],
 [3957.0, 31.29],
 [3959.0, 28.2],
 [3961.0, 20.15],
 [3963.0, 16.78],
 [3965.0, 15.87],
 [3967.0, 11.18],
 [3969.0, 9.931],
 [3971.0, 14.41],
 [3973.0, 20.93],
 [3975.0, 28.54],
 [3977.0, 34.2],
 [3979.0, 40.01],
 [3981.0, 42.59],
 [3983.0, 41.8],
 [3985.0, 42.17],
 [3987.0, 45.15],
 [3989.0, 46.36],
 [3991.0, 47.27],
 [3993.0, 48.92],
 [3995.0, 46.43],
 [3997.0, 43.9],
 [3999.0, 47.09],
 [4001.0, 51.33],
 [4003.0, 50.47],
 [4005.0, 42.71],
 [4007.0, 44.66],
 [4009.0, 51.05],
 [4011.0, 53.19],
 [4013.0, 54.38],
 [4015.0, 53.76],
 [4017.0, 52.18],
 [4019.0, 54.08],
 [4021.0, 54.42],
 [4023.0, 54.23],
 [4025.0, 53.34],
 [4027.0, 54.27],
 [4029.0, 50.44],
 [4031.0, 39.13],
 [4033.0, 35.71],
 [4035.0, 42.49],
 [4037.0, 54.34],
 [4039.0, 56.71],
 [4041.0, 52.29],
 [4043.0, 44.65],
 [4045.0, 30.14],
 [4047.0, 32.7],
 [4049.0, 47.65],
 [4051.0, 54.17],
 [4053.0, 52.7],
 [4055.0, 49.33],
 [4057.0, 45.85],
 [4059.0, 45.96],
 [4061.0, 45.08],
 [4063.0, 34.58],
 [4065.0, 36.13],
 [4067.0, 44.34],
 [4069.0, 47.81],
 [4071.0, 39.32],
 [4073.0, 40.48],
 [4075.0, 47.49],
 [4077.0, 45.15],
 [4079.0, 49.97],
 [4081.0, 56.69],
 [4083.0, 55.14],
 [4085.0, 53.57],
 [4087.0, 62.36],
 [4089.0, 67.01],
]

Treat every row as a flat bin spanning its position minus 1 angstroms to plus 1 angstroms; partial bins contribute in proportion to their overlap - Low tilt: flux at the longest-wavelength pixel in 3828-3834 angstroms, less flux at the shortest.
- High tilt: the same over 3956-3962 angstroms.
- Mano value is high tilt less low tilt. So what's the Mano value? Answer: -11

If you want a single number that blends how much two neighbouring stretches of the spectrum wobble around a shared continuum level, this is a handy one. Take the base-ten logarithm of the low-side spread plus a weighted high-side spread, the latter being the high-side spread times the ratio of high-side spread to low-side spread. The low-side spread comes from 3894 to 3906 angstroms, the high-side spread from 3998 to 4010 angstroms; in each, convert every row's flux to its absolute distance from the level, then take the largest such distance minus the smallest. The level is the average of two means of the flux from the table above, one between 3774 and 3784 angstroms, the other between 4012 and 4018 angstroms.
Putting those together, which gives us 1.0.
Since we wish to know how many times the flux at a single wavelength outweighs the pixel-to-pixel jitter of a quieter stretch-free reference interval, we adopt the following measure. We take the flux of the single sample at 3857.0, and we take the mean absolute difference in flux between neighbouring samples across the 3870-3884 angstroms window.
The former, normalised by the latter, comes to 4.26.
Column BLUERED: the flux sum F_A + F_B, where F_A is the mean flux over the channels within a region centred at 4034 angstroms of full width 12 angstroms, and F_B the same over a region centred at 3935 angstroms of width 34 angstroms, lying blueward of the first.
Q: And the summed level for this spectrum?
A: 67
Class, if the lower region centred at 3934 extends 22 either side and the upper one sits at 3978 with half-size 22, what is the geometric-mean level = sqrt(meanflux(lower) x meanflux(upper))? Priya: 28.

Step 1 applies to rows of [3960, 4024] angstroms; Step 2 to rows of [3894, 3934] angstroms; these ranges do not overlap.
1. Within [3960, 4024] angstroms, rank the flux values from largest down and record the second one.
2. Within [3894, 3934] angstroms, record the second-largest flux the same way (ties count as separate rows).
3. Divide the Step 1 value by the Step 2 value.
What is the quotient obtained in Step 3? 1.48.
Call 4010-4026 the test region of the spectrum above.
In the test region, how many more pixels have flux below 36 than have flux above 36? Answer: -8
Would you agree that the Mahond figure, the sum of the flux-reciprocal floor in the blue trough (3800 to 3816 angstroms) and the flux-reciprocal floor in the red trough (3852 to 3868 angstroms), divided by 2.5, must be 0.029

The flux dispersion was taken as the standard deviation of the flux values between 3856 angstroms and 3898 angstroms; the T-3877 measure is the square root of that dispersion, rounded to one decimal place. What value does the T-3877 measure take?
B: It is 2.3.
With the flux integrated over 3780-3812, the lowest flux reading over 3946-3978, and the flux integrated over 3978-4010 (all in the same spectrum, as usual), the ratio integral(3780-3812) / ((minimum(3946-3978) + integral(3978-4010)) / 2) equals 1.26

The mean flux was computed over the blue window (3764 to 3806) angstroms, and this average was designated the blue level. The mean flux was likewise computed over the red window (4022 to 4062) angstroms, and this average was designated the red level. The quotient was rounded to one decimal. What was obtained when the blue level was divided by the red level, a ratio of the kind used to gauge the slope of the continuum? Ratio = 0.6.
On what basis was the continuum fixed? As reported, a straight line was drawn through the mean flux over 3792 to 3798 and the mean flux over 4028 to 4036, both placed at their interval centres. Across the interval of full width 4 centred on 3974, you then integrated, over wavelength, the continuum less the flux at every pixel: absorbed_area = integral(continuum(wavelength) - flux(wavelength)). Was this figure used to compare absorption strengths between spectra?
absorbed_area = 51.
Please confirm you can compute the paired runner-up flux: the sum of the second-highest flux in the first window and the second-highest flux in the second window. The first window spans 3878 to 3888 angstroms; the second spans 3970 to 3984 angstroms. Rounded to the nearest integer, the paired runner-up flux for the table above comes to 63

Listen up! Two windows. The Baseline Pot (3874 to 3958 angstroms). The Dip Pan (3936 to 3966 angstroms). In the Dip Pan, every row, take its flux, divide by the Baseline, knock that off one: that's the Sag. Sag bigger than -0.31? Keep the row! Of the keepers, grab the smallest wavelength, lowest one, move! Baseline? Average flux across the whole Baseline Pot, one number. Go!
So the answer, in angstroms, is 3937.0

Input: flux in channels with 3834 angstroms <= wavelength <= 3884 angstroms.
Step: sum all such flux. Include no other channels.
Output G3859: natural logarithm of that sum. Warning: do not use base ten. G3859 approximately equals 6.2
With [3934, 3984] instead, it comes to 6.4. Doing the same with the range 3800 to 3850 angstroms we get 6.2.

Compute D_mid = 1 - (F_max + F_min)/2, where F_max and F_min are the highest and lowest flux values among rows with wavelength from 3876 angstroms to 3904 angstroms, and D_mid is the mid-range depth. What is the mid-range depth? -24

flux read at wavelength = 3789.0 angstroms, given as 24.15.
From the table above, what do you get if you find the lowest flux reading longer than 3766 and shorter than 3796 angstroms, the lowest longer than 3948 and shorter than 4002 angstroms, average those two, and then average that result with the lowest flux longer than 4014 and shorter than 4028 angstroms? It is 33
